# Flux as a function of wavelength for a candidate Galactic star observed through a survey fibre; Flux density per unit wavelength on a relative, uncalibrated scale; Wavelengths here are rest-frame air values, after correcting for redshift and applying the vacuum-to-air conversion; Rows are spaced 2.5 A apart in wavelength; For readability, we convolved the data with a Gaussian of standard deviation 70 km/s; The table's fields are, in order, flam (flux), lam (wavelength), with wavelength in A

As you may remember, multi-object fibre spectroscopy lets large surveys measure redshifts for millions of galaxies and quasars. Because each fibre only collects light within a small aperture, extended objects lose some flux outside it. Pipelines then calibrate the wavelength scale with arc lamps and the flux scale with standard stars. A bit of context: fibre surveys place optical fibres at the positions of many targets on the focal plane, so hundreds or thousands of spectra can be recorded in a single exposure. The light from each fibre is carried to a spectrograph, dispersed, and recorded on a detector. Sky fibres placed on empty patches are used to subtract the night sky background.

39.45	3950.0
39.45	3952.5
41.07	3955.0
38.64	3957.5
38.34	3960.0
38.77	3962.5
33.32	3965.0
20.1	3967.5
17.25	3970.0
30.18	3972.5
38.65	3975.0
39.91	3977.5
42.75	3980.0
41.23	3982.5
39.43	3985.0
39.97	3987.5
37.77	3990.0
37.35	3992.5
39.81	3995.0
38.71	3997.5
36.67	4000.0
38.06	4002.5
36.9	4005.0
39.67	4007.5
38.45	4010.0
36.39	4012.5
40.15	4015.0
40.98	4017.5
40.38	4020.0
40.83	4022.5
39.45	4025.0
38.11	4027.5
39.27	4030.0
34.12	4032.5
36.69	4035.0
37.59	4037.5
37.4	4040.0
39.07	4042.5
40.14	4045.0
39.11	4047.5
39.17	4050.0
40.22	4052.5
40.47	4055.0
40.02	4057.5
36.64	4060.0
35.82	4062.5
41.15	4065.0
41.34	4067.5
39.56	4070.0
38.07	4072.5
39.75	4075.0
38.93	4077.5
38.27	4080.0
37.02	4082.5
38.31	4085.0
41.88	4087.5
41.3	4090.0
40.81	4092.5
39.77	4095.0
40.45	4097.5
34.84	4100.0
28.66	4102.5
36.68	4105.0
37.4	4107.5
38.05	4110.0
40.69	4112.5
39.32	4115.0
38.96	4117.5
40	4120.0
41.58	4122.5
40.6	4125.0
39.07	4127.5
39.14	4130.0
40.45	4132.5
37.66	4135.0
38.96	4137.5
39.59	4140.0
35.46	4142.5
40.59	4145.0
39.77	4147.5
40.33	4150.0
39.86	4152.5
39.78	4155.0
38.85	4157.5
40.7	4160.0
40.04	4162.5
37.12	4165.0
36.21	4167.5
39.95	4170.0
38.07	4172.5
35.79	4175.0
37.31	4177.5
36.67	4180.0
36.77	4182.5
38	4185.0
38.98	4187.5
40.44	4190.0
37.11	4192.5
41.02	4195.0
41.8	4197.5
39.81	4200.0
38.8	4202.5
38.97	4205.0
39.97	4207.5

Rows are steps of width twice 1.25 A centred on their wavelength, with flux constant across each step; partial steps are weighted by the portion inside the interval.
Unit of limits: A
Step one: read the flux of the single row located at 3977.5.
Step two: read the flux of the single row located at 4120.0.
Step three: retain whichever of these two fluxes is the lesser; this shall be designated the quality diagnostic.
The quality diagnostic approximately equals 40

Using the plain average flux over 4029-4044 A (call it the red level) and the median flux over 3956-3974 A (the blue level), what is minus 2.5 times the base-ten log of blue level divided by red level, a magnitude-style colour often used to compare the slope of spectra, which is 0.12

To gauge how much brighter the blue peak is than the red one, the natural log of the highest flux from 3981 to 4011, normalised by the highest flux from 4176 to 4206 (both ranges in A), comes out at -0.014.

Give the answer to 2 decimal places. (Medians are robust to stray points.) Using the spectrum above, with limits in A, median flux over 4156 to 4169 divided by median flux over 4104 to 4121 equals 1.00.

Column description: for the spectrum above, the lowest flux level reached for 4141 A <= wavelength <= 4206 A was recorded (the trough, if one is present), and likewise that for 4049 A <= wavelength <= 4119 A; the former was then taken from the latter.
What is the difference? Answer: -7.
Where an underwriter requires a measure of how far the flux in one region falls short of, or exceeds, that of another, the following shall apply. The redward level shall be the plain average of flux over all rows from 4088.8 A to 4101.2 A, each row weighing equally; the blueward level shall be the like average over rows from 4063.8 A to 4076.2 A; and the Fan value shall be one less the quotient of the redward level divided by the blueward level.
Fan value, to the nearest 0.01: 0.01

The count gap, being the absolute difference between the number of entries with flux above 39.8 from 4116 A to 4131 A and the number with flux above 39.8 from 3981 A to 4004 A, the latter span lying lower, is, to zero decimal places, 0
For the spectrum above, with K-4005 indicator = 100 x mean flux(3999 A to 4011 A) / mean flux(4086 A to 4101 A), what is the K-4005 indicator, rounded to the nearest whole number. 95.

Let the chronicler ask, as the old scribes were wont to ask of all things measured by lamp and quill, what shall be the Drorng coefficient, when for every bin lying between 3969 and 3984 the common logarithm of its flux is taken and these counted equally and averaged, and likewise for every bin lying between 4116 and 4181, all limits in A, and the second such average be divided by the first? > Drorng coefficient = 1.04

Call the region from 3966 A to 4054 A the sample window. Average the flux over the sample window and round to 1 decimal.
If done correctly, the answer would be 37.5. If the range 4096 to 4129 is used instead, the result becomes 38.2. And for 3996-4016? 38.1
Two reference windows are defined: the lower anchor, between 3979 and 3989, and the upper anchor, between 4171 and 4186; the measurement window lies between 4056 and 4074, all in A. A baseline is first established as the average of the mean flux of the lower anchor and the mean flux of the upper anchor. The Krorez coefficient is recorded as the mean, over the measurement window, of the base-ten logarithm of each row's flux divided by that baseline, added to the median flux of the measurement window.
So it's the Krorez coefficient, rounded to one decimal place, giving 39.6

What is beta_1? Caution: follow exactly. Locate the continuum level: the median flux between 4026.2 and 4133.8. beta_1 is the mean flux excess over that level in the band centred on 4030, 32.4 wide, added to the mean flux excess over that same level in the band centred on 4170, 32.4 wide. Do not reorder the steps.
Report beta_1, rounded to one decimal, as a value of -1.4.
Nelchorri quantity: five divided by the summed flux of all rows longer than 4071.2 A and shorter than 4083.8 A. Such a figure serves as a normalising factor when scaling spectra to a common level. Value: 0.0260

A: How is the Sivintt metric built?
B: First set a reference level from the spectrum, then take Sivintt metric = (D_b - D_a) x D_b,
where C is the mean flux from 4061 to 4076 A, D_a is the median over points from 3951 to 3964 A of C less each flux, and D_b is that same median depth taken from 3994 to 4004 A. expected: 0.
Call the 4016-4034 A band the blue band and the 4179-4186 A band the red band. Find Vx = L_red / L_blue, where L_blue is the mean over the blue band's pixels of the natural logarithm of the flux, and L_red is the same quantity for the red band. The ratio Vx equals 0.987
